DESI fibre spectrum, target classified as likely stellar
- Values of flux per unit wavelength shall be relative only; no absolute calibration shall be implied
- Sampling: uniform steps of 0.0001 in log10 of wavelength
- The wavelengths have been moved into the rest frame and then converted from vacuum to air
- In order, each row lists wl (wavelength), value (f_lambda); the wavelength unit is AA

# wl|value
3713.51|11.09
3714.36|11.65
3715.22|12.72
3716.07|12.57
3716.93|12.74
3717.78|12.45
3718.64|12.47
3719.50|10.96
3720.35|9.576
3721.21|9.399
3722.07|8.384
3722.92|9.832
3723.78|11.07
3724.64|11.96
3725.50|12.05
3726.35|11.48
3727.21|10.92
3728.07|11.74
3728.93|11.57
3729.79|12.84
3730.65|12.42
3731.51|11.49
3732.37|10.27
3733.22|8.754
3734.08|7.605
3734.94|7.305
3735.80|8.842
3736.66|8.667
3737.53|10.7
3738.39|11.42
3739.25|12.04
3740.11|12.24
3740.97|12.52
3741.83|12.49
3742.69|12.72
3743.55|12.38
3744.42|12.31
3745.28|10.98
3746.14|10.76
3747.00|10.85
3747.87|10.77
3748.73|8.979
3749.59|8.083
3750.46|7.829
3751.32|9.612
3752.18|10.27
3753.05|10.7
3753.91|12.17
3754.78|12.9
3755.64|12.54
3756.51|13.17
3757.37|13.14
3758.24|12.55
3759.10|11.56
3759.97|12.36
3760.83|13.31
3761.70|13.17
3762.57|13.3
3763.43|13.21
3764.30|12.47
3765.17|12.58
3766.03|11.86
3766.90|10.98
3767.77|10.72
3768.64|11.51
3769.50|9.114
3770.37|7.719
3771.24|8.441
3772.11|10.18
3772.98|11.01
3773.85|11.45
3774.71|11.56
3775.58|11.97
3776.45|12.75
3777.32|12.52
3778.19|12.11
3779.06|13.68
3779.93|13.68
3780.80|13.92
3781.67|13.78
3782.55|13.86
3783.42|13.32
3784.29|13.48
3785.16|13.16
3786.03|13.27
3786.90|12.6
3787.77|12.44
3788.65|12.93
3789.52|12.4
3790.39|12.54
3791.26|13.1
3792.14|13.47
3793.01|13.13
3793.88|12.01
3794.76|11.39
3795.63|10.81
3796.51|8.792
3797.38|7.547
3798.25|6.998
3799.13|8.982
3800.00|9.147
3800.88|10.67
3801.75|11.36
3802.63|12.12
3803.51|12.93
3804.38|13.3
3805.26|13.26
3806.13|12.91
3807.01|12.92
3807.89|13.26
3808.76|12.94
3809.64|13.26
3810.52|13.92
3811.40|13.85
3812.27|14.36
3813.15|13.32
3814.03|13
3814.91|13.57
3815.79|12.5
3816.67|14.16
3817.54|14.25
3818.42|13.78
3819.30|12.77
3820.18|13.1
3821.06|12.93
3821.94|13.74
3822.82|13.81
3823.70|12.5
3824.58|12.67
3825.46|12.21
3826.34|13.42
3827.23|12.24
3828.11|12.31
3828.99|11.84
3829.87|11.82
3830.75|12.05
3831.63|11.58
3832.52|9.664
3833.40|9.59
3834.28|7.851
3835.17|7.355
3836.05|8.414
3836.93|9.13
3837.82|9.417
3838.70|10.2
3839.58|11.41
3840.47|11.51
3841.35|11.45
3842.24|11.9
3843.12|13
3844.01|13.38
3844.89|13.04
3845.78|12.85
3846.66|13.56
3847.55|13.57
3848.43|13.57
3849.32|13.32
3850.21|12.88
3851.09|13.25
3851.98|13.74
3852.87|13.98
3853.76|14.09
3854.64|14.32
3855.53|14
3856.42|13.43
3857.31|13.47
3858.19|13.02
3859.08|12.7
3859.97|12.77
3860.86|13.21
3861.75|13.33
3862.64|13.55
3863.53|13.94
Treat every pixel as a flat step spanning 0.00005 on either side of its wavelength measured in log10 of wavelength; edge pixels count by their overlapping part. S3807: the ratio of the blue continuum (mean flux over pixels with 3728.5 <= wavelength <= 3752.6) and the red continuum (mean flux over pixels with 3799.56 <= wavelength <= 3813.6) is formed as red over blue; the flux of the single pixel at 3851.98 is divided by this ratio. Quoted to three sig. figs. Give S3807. 11.4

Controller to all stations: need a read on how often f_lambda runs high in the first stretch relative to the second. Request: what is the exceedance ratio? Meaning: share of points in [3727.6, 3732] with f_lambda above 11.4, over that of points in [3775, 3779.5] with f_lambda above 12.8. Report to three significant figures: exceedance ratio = 5.00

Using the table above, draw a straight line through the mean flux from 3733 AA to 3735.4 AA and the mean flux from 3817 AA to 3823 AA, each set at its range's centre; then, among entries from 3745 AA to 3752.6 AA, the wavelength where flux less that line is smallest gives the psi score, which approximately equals 3750.46 AA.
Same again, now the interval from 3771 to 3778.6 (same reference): 3771.24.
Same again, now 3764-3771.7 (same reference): 3770.37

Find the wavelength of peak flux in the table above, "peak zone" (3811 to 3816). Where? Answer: 3812.27 AA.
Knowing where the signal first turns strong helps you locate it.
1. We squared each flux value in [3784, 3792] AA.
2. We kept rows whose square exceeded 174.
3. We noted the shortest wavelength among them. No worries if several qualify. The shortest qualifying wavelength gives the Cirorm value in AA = 3784.29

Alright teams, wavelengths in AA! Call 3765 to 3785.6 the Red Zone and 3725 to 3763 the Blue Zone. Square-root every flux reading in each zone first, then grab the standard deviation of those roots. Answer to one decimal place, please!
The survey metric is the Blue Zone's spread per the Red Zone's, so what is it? 1.0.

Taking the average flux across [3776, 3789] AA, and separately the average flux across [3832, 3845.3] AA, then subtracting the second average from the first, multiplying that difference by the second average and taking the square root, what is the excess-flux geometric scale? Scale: 5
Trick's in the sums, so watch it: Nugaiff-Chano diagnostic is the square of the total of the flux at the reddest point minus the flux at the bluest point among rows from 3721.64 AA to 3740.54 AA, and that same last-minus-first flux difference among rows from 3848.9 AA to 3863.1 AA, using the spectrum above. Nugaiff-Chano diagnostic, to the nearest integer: 17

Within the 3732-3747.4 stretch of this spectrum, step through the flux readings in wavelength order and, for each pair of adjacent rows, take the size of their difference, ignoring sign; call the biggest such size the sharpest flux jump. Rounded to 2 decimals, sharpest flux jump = 2.03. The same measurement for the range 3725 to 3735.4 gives 1.52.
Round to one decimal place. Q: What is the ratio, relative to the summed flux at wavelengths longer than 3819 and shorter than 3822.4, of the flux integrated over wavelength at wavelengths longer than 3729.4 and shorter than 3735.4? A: 1.2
